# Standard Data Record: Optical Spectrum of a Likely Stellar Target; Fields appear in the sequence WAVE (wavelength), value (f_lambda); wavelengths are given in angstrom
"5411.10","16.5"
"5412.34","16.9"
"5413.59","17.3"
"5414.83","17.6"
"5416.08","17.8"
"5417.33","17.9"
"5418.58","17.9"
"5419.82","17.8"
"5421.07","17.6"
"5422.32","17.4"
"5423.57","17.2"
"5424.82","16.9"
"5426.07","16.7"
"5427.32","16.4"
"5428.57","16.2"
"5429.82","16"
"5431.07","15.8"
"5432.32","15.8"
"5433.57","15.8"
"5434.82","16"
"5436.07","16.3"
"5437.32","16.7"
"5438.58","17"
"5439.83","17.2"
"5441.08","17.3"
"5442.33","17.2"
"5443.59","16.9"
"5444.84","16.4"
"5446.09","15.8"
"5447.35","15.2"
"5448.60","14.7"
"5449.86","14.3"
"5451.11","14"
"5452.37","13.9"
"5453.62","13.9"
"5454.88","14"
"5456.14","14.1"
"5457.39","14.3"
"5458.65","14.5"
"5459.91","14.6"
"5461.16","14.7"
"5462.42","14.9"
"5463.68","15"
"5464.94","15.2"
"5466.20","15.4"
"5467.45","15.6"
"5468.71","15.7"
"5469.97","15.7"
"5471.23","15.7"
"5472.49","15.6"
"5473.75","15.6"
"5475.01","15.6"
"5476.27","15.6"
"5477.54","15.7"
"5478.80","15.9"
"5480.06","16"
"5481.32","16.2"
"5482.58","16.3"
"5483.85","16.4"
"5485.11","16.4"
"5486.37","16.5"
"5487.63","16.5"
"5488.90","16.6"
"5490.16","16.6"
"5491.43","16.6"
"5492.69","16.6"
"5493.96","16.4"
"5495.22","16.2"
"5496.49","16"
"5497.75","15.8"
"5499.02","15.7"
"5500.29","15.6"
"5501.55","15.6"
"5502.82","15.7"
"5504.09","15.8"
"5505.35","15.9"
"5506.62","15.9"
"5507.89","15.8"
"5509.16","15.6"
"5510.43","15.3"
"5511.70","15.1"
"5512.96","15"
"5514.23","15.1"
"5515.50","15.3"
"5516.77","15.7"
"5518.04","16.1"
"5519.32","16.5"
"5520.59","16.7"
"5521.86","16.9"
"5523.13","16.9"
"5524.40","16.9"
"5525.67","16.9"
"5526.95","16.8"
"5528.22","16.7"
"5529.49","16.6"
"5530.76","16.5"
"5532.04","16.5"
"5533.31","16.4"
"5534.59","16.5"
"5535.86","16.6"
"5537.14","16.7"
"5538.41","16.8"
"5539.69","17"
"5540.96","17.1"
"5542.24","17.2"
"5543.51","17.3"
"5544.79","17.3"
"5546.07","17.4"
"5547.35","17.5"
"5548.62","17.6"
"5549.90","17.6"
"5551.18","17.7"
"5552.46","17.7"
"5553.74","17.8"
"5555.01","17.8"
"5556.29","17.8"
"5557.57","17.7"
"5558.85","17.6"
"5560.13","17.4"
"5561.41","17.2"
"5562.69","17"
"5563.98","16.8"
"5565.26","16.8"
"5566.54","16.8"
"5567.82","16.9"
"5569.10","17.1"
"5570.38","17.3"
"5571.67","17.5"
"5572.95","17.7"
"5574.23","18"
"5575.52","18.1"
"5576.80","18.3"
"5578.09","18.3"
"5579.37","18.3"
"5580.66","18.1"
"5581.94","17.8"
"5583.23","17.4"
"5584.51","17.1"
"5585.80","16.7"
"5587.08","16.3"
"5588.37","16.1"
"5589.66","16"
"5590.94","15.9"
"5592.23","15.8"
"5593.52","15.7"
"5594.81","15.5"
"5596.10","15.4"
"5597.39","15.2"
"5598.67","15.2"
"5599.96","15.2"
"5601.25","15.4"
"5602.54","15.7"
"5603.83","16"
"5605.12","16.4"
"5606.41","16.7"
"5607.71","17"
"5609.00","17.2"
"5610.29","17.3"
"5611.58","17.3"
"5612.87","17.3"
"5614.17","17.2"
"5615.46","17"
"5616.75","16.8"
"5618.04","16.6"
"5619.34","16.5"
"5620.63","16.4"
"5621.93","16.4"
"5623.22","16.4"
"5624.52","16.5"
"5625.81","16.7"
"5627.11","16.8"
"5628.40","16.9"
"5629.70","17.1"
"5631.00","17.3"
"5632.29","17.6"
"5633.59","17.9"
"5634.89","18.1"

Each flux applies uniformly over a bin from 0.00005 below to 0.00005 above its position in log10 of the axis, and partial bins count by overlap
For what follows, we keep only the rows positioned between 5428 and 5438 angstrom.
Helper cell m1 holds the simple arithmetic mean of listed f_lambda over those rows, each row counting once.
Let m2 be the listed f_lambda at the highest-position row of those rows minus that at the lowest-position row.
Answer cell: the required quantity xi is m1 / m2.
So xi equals 32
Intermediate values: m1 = 16.1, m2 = 0.5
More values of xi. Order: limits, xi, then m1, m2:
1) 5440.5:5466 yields -7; 15.0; -2.1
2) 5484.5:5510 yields -20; 16.1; -0.8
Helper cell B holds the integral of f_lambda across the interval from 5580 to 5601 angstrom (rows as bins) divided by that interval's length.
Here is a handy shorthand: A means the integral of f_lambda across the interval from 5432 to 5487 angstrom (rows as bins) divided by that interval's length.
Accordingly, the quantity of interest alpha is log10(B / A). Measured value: 0.017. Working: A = 15.6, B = 16.2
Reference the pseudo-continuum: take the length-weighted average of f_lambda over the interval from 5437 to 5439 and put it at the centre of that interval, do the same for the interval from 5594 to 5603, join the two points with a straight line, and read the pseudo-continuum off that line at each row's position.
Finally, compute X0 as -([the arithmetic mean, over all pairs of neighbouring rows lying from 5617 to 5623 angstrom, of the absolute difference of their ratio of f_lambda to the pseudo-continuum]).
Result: -0.0041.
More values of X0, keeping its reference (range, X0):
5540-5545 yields -0.0050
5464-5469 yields -0.0107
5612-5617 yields -0.0101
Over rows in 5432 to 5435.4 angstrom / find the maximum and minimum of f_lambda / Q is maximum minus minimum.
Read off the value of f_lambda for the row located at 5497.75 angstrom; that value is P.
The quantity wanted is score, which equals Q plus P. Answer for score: 16.0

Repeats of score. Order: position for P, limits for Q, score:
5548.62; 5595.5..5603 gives 18.1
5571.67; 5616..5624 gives 17.9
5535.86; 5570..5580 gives 17.6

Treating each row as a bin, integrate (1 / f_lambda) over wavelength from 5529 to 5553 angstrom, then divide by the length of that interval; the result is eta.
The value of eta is 0.0587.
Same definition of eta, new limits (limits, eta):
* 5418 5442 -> 0.0599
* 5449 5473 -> 0.0677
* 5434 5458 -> 0.0648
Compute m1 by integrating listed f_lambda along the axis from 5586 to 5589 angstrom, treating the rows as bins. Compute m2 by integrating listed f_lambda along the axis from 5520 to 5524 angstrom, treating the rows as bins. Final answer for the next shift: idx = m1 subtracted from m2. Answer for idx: 19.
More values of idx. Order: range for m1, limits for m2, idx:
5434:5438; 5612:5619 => 54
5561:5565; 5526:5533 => 49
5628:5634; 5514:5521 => 7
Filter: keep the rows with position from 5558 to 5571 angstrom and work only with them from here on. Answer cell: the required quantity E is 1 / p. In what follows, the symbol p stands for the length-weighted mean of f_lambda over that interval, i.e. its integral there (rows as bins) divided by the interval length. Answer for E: 0.0585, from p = 17.1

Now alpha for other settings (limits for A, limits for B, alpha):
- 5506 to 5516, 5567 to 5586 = 0.060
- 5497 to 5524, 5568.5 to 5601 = 0.026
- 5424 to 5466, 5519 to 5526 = 0.034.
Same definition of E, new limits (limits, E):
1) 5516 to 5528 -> 0.0603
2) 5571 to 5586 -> 0.0562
